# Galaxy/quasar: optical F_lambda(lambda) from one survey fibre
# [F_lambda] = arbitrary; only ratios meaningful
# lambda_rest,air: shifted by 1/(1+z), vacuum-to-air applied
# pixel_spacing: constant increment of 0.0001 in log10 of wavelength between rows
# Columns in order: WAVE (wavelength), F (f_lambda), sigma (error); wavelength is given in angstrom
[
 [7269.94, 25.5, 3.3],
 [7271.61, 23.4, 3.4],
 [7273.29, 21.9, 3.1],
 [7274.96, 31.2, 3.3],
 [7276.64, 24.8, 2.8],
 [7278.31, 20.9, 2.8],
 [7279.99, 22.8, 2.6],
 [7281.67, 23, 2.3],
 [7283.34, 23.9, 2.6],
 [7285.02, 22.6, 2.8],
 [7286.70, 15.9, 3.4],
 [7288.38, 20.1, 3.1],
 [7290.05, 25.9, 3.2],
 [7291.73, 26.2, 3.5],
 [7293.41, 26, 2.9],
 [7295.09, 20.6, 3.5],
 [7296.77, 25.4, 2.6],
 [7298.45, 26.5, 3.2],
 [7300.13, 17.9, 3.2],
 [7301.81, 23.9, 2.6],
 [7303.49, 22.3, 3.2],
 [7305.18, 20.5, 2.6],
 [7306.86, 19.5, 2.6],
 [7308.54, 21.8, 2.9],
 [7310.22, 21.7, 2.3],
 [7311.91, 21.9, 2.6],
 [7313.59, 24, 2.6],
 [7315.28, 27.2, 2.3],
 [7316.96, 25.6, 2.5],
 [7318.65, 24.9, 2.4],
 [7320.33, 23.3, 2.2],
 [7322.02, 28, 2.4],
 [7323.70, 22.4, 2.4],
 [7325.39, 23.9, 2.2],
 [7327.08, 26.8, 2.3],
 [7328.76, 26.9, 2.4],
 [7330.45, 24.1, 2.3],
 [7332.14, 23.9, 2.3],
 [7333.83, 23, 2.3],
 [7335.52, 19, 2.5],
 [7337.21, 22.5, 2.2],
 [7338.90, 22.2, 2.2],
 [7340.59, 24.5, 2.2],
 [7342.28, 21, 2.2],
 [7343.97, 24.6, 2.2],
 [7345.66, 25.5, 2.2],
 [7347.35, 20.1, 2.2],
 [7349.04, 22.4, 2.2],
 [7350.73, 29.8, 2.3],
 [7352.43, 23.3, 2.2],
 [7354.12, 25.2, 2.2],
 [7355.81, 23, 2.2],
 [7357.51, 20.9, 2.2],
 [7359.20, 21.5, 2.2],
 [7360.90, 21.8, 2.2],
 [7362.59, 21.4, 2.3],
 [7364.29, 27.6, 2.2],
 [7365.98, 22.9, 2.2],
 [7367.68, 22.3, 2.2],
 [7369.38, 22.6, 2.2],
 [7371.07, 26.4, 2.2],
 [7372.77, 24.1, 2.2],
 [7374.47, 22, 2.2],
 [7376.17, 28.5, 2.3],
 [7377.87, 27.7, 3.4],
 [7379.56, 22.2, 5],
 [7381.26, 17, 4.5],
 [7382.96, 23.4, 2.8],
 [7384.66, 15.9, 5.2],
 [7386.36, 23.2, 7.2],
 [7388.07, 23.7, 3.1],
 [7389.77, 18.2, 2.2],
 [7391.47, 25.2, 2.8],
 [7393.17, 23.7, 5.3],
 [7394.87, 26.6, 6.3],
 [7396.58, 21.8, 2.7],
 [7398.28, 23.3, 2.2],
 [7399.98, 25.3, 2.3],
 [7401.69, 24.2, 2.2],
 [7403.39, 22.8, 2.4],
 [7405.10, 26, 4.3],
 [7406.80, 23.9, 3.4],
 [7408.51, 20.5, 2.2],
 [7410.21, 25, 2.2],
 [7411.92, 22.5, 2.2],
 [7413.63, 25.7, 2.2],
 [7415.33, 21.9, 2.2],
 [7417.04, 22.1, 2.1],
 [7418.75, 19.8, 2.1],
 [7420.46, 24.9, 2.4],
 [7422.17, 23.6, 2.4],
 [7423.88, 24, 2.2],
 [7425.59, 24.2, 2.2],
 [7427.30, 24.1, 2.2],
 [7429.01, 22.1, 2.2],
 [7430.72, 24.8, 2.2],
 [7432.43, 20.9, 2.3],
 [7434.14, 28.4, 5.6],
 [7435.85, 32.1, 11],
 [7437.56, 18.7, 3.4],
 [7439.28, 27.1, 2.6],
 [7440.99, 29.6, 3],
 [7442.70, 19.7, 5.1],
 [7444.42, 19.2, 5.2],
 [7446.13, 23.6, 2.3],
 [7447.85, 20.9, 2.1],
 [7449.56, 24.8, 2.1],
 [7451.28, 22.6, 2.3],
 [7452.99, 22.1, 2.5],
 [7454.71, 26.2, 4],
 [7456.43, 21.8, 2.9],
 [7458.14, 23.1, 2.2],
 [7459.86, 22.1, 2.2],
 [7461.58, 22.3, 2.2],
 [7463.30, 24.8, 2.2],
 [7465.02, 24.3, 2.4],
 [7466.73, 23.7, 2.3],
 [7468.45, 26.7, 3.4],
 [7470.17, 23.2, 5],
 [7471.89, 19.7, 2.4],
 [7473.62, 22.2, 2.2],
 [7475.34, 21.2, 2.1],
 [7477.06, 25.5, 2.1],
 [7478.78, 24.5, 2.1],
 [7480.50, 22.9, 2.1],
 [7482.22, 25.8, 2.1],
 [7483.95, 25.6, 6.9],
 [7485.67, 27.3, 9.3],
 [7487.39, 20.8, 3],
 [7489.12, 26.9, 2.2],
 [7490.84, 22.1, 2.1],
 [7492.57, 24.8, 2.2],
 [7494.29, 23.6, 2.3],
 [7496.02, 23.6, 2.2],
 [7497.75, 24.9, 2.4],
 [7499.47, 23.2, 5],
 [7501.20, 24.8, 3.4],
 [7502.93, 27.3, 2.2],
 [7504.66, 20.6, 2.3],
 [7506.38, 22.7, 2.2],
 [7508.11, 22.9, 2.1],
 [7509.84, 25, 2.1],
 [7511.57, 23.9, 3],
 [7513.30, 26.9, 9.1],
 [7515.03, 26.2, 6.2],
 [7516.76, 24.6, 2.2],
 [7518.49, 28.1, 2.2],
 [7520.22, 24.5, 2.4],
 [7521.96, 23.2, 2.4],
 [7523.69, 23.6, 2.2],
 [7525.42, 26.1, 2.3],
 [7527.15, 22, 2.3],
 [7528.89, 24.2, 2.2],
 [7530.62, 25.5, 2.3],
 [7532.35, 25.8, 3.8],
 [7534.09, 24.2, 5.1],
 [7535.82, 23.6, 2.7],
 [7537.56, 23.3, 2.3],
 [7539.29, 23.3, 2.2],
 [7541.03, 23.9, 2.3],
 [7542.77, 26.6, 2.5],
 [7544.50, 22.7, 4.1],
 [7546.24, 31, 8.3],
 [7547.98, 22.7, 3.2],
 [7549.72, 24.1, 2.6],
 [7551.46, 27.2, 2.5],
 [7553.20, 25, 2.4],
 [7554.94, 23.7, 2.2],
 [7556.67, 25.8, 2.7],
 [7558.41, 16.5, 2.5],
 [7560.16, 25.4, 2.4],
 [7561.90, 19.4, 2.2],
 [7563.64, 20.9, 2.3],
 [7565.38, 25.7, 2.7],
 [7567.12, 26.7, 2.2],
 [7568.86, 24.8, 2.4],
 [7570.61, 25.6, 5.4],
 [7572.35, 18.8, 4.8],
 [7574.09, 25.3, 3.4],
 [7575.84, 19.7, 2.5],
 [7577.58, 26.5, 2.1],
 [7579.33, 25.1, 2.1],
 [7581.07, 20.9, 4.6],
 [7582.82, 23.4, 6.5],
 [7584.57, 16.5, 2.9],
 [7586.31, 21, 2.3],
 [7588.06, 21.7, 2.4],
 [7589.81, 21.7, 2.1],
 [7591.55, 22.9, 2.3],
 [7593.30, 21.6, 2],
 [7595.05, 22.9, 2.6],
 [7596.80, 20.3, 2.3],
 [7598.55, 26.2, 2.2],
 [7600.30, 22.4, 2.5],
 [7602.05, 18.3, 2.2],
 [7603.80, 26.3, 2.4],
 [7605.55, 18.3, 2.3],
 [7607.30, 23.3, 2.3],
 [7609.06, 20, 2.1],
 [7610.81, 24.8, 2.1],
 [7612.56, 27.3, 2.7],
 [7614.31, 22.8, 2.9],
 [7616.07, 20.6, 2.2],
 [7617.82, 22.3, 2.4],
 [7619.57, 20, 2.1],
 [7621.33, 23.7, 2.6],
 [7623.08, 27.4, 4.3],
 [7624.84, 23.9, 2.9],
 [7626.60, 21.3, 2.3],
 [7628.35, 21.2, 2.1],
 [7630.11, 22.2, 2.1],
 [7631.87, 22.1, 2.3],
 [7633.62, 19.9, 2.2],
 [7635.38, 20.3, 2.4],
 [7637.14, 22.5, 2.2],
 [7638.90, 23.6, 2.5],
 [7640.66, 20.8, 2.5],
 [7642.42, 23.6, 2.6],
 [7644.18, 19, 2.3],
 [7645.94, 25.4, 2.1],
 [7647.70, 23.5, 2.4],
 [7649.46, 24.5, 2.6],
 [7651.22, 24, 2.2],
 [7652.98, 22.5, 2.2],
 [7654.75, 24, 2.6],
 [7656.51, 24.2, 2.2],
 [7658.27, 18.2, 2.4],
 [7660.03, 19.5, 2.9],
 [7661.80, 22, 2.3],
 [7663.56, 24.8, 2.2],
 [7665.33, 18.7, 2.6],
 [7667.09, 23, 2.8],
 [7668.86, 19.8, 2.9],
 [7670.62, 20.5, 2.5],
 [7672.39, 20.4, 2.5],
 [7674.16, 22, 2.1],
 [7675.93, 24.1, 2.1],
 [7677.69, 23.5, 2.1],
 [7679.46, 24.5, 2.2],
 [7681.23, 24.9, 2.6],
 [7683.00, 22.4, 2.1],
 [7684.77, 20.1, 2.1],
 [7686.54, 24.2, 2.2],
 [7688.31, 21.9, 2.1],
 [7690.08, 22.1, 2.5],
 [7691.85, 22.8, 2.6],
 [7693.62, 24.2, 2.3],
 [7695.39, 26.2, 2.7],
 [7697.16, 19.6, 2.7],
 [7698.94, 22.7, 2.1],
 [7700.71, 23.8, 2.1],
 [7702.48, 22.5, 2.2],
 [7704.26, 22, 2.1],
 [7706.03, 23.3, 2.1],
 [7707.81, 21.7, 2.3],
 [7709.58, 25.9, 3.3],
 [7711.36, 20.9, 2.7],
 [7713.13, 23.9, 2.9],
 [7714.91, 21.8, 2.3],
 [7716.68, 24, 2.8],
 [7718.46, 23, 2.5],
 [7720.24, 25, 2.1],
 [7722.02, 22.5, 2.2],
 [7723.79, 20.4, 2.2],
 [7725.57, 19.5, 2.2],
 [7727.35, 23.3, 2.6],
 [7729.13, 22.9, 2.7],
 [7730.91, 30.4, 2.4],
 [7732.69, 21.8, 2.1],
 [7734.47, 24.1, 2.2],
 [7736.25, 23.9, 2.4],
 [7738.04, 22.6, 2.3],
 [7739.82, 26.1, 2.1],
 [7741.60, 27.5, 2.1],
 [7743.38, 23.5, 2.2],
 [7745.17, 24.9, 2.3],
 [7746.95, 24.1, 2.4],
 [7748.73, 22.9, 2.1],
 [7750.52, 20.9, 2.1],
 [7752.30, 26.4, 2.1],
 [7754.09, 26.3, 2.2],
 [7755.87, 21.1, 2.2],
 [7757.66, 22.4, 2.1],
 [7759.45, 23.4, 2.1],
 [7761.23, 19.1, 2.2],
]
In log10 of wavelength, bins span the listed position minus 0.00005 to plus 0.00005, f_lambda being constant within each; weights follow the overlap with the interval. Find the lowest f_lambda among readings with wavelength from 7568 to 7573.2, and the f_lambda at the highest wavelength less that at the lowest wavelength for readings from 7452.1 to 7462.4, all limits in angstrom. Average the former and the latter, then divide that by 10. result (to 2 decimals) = 0.95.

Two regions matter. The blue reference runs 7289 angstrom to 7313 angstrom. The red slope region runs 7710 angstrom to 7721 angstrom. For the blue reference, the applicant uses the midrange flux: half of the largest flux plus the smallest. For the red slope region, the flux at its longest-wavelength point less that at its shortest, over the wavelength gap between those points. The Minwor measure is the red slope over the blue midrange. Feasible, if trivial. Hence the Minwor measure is 0.021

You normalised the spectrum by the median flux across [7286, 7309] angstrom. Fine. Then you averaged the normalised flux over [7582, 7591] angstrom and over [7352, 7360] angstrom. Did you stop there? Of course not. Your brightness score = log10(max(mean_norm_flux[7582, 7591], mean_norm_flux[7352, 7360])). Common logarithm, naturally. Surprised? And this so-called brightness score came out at 0.014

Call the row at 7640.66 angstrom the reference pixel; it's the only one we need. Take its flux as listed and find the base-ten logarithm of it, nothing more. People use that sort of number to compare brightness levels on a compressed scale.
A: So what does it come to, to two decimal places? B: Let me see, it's 1.32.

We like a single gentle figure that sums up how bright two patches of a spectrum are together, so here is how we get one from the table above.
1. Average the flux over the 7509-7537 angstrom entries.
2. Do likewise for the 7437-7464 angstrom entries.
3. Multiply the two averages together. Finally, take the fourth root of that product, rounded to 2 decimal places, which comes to 4.89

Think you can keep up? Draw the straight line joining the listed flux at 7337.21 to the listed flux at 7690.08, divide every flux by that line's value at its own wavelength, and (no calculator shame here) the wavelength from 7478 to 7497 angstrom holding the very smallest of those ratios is 7487.39 angstrom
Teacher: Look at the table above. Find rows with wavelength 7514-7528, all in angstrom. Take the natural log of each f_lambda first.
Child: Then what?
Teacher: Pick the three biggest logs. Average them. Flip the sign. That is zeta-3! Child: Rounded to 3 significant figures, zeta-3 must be -3.29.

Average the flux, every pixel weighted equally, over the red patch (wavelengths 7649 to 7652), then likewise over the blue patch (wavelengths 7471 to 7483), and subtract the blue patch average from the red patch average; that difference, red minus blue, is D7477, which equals 1.1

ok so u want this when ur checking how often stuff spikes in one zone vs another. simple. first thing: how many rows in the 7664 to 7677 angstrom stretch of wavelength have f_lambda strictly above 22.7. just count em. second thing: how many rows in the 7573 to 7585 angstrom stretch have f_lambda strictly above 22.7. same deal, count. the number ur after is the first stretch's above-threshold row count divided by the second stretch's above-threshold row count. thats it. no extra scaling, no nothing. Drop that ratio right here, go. 0.50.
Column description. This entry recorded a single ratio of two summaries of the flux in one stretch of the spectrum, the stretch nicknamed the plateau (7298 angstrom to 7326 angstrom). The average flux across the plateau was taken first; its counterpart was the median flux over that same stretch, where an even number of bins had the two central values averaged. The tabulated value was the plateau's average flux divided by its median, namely 1.00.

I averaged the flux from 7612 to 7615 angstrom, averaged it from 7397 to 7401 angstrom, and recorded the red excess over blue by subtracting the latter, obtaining 1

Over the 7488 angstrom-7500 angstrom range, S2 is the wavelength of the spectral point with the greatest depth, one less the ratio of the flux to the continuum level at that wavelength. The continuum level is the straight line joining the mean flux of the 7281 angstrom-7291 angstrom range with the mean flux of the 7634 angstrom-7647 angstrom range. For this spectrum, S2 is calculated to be 7490.84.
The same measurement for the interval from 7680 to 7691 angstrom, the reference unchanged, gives 7684.77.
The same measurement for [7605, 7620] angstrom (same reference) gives 7605.55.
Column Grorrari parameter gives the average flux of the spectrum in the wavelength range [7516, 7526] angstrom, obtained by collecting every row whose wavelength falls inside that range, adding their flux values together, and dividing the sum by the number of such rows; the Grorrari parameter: 25.0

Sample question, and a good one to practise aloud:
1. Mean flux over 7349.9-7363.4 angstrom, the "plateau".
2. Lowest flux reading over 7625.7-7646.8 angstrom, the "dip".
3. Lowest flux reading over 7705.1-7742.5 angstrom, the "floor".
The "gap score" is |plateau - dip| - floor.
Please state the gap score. -15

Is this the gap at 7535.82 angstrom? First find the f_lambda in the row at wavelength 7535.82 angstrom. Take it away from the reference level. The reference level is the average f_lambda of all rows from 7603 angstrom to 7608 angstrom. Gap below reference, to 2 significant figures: -1.0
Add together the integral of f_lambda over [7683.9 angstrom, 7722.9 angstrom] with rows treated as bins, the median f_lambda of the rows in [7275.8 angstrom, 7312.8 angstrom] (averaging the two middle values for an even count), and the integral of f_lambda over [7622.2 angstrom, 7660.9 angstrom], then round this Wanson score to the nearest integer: 1785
